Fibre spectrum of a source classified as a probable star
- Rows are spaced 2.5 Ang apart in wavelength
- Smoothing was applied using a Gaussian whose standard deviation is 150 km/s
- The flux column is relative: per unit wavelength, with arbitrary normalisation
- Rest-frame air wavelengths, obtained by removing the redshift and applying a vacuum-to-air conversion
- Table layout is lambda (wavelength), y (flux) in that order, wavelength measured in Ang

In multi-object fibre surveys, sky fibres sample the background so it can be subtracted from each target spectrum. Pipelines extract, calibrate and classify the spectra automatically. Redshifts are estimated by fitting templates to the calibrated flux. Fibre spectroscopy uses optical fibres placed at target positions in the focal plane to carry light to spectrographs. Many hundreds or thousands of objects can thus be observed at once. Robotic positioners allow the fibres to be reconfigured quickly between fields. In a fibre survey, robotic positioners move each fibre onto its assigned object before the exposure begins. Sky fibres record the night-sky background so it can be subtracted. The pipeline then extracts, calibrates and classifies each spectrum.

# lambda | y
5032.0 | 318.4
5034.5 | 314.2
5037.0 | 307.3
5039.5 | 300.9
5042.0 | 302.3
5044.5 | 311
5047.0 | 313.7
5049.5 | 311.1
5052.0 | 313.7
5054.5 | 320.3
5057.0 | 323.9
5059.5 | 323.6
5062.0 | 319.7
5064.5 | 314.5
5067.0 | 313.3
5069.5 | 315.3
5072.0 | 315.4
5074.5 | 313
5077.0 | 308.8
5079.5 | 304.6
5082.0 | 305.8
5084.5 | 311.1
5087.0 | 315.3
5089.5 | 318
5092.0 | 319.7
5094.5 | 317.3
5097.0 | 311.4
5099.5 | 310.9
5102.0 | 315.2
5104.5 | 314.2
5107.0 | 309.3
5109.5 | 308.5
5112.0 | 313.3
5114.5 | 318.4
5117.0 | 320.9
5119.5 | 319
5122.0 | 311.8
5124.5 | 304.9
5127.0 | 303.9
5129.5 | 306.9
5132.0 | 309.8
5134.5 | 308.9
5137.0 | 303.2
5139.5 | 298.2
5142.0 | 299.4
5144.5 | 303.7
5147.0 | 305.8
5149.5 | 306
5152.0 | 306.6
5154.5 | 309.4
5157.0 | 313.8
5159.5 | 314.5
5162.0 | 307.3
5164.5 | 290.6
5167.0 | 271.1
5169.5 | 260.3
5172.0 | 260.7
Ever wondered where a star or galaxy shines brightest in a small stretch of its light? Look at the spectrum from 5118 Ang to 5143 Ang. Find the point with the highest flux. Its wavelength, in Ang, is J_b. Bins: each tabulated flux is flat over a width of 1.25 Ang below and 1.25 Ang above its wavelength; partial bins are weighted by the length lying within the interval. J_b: 5119.5 Ang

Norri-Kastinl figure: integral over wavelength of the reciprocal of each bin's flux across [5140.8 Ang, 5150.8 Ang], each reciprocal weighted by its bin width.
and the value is 0.0329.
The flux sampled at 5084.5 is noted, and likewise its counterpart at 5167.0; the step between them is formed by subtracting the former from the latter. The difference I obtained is -40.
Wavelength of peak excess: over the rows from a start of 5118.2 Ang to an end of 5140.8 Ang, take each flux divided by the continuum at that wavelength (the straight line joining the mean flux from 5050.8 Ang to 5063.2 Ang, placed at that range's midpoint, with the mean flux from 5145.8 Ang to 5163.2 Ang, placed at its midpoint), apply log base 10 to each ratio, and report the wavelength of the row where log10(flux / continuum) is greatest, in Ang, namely 5119.5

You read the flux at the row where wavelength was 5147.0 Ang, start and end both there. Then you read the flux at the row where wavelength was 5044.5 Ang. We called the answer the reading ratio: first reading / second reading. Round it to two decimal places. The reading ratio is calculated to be 0.98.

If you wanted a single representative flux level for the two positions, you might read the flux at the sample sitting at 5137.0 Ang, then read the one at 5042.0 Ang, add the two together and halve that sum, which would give 303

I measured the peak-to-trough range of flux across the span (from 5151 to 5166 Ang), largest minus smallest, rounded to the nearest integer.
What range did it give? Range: 24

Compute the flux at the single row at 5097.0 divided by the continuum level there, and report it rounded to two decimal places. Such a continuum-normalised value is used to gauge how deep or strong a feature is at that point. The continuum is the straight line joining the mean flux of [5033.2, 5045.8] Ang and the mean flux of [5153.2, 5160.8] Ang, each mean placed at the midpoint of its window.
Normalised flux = 1.01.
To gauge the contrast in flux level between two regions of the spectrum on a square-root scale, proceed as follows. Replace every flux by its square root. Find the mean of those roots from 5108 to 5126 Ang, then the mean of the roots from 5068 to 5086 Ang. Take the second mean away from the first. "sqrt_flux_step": 0.1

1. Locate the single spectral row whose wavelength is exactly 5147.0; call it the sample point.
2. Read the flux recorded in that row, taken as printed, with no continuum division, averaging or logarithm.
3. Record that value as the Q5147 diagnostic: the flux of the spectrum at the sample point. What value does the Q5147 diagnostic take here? 305.8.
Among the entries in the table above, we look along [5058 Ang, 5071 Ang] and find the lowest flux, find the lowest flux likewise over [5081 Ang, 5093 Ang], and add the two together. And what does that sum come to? 619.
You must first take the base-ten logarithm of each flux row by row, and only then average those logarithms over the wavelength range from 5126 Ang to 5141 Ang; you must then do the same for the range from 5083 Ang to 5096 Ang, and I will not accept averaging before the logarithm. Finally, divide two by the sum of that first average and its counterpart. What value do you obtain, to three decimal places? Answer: 0.401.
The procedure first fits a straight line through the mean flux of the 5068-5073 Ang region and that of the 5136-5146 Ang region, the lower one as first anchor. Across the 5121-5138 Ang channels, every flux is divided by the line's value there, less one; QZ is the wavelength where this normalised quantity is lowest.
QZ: 5127.0 Ang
